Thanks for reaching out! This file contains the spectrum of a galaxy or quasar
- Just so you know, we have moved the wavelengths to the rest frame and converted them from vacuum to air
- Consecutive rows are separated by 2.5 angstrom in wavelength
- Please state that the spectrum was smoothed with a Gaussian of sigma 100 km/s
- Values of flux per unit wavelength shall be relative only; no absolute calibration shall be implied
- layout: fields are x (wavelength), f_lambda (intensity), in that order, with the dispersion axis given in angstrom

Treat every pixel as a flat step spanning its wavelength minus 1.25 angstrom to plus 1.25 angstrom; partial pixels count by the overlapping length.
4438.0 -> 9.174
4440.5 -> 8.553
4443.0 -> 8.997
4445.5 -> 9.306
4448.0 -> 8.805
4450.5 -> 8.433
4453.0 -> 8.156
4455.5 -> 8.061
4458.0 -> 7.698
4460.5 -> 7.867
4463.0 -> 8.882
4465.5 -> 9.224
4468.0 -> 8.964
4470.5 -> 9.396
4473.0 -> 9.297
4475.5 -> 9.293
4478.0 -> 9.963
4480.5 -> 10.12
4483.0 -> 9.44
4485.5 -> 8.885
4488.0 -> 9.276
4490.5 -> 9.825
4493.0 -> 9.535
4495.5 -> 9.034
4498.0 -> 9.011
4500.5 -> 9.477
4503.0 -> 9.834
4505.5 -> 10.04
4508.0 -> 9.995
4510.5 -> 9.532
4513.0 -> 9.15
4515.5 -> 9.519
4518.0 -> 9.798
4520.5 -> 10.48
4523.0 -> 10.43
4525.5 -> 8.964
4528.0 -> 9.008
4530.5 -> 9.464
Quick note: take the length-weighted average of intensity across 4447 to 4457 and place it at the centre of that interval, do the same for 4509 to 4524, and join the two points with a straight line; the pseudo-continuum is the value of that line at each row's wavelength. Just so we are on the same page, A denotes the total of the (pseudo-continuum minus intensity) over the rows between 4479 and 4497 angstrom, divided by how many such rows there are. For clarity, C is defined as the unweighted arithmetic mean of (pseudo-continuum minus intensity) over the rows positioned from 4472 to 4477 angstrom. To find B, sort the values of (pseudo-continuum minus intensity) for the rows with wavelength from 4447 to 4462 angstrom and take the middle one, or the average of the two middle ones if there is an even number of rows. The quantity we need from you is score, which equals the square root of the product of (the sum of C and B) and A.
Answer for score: 0.22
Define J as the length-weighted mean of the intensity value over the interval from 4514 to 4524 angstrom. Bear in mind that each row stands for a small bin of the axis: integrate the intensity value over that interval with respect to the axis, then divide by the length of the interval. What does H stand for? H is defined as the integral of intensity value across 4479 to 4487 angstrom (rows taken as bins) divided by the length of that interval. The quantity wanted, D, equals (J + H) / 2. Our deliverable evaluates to 9.76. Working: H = 9.5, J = 10.0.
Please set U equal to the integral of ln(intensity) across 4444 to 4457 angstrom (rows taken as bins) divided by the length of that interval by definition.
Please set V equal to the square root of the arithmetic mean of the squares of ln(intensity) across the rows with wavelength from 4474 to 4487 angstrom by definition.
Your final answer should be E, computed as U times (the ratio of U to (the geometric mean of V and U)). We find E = 2.09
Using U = 2.14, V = 2.255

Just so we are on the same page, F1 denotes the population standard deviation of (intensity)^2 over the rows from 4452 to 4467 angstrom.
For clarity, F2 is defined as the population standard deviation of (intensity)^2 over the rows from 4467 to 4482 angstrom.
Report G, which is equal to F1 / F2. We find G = 1.20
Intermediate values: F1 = 9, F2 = 7.7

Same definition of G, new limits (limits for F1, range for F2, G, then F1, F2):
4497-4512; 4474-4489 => 0.84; 7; 8.1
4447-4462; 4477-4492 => 0.74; 6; 8.1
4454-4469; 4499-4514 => 1.65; 10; 6.1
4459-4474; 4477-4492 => 1.08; 9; 8.1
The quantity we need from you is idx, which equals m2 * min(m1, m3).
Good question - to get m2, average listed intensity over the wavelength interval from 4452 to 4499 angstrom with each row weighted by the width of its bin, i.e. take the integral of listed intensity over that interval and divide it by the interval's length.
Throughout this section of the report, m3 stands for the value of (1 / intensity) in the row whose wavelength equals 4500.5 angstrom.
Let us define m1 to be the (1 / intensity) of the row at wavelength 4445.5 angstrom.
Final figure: 0.96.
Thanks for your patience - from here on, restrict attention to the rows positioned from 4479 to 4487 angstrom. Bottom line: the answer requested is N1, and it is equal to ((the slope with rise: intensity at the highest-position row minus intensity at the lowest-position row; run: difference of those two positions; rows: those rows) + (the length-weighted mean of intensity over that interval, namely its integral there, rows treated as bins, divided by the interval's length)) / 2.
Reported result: 4.62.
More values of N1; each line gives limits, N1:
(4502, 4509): 5.00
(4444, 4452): 4.33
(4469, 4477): 4.66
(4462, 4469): 4.52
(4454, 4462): 3.94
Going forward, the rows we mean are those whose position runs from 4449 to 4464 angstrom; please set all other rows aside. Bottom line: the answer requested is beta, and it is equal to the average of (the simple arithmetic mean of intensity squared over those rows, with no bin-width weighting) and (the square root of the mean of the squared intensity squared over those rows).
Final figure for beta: 67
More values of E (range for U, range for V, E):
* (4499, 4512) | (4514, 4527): 2.27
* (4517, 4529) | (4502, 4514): 2.28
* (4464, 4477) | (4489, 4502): 2.22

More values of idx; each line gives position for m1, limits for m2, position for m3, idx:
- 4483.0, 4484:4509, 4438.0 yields 1.00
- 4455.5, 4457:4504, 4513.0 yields 1.01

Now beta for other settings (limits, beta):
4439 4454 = 76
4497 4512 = 93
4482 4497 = 87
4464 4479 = 88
